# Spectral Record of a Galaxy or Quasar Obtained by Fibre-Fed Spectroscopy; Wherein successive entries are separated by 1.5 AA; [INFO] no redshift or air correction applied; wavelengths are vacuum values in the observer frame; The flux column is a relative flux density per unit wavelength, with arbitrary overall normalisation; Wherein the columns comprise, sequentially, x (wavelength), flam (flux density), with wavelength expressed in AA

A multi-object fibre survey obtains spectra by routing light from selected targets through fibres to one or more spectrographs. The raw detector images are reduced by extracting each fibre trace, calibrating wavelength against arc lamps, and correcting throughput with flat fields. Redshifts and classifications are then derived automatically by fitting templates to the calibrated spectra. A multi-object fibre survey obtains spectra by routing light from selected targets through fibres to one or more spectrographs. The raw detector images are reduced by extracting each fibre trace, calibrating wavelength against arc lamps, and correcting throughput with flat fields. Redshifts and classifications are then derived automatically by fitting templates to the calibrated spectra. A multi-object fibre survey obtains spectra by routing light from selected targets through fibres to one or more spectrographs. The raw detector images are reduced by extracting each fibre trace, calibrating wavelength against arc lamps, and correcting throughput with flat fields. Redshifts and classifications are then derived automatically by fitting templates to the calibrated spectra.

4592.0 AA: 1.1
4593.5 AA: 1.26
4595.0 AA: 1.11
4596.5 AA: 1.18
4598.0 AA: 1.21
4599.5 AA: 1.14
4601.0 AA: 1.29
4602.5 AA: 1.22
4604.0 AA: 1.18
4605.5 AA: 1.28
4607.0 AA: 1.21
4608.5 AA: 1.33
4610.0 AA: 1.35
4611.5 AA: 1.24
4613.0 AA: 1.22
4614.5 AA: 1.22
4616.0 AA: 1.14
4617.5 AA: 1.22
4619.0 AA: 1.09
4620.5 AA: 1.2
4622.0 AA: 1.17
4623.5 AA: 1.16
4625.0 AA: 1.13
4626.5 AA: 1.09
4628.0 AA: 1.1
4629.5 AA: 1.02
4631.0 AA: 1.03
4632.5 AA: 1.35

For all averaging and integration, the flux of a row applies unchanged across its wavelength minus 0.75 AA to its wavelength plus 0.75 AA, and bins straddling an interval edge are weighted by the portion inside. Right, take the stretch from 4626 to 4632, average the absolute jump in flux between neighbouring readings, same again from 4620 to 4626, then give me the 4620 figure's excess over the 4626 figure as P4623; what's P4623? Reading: -0.010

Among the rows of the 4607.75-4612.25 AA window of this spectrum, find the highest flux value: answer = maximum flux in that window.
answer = 1.35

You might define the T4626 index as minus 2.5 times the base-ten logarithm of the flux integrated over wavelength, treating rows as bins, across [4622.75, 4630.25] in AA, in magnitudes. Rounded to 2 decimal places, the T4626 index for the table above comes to -2.29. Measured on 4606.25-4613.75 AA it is -2.45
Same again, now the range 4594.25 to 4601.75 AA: -2.37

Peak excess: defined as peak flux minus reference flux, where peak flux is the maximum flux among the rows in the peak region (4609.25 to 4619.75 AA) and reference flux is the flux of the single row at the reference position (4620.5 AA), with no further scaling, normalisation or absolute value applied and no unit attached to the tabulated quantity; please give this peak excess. 0.15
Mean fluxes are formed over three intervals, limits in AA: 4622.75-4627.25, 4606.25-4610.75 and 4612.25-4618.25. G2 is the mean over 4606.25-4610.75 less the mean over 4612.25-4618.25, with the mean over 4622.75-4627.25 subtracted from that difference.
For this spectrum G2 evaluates -1.03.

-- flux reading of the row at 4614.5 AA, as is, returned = 1.22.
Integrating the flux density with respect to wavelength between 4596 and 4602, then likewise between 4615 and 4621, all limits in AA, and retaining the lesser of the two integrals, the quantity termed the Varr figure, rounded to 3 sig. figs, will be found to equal 6.98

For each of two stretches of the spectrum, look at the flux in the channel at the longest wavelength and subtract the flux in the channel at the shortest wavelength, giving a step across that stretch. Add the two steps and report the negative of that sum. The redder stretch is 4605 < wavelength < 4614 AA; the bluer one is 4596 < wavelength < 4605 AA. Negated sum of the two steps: 0.06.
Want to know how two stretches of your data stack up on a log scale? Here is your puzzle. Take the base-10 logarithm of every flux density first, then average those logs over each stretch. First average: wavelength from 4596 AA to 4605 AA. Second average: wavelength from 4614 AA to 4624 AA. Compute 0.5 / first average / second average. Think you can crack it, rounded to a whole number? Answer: 91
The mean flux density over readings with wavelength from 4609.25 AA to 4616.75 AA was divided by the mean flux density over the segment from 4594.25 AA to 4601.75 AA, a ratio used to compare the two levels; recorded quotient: 1.04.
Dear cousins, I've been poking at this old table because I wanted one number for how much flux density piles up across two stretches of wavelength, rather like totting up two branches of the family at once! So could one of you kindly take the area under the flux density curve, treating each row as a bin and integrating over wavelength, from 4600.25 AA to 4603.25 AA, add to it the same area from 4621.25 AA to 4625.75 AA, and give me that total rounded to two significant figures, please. 9.0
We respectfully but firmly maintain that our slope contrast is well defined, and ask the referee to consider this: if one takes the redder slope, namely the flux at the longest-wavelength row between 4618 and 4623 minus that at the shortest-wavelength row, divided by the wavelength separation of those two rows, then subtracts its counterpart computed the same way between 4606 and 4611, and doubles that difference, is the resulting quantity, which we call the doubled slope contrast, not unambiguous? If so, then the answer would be -0.04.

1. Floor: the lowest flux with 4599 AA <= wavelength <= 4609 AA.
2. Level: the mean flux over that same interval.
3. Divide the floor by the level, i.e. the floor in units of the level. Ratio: 0.923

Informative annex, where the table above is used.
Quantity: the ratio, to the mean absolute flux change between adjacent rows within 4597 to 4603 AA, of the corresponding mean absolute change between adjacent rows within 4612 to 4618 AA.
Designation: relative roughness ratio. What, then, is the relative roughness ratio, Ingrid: 0.6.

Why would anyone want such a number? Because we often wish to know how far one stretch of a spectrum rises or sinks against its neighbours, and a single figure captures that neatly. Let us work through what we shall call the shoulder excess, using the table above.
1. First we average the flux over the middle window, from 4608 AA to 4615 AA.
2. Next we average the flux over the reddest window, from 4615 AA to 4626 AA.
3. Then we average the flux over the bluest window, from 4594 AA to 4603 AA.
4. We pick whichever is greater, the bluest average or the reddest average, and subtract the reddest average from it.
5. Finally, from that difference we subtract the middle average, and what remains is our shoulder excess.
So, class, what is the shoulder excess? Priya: -1.24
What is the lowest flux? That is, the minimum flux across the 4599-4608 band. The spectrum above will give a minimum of 1.14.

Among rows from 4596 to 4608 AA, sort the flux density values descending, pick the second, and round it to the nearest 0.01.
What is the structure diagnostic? 1.28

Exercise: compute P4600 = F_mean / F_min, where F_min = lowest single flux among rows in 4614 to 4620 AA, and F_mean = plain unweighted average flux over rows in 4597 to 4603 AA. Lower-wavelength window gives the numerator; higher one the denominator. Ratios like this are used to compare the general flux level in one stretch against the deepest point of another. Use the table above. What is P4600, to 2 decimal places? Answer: 1.11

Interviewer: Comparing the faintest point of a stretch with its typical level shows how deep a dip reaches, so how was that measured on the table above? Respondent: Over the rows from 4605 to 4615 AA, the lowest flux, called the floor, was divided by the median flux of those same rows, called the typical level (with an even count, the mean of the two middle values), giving 0.976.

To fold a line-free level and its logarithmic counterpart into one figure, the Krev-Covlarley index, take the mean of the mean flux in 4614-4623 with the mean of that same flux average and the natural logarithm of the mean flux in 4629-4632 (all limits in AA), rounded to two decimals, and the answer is 0.89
